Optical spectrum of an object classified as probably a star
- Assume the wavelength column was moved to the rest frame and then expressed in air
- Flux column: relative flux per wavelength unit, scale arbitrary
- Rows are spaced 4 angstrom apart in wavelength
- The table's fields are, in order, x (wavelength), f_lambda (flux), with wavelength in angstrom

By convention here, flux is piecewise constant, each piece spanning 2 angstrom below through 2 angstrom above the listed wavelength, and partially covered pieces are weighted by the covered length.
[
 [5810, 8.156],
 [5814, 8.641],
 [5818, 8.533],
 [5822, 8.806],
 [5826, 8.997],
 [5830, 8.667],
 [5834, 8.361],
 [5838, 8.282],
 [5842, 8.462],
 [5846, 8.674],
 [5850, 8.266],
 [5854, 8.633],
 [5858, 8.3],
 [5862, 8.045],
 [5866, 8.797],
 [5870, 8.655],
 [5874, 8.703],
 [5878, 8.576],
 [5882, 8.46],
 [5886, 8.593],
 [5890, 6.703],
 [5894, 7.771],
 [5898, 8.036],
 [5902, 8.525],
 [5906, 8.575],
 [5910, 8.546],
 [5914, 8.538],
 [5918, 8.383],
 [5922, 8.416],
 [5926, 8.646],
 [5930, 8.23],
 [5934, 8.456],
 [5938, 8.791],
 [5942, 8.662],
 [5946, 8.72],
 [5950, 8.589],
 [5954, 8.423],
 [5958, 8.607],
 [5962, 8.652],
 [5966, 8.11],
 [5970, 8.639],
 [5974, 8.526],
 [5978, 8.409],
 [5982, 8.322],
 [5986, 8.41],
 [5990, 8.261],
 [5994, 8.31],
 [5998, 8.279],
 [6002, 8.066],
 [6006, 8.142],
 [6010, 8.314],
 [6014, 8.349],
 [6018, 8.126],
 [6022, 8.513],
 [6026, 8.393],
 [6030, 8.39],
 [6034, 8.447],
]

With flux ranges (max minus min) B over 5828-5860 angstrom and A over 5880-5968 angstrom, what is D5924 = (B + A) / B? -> 6.1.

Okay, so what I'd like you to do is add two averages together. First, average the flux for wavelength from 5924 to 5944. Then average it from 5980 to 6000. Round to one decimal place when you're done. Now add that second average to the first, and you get 16.9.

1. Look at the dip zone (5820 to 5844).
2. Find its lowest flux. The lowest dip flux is 8.282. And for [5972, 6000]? 8.261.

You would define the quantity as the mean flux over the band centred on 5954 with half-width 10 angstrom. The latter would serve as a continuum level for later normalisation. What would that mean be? 8.60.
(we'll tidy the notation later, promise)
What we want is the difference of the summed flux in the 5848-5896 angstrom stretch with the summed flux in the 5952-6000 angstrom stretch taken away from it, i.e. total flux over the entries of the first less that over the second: -1.4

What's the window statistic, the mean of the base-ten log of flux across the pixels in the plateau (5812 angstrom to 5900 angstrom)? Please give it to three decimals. 0.924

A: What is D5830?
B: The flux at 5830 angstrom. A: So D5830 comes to 8.667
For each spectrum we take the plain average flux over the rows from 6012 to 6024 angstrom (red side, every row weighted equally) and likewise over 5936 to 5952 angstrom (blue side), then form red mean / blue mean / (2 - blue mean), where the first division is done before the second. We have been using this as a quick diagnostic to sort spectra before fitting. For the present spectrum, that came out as -0.143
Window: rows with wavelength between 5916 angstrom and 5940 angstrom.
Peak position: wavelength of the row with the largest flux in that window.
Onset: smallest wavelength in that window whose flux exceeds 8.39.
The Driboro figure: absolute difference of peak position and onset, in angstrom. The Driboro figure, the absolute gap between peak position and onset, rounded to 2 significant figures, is 16 angstrom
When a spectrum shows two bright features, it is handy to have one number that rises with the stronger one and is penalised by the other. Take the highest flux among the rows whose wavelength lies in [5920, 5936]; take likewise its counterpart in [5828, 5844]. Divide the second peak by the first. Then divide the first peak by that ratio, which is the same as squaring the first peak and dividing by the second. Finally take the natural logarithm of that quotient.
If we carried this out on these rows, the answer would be 2.15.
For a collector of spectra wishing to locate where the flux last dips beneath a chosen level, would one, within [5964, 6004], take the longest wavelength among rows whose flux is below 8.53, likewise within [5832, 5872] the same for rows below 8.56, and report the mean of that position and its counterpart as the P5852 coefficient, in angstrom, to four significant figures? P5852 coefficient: 5932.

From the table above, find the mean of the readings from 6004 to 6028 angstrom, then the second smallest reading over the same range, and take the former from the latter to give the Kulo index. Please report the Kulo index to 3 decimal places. -0.164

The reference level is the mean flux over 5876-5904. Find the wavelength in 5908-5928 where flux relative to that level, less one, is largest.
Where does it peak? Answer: 5926 angstrom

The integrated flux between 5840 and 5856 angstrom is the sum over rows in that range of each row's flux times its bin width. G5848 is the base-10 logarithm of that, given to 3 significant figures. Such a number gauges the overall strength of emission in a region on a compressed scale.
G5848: 2.13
